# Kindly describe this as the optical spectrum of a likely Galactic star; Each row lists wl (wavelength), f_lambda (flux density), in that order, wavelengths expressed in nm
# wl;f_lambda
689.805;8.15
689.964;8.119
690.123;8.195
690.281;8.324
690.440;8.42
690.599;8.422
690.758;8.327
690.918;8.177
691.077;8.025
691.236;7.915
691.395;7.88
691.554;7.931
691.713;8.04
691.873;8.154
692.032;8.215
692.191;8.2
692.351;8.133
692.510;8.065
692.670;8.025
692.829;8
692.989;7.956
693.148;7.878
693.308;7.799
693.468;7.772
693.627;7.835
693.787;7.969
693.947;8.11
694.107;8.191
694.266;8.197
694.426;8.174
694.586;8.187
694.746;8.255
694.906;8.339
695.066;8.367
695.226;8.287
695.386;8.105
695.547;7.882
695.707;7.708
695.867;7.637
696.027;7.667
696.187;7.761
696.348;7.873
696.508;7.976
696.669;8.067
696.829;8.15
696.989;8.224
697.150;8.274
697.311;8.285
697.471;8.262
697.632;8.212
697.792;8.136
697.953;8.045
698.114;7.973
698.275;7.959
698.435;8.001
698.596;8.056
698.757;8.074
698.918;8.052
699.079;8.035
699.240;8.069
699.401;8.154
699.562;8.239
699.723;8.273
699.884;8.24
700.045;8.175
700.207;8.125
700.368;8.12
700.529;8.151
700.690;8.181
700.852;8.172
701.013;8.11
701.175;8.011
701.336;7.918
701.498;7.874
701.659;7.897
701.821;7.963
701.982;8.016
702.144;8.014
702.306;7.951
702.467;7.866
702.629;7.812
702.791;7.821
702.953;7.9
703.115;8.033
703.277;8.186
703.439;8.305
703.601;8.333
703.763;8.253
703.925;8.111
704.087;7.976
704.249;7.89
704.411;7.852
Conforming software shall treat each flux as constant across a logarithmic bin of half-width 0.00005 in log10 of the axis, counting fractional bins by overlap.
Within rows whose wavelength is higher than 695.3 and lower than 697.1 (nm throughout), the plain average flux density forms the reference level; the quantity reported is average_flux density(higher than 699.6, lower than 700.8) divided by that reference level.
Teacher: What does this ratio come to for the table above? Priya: 1.03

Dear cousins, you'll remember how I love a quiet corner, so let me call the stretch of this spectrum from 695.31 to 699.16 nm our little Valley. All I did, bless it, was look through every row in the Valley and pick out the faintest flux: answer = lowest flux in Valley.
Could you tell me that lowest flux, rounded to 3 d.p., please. 7.637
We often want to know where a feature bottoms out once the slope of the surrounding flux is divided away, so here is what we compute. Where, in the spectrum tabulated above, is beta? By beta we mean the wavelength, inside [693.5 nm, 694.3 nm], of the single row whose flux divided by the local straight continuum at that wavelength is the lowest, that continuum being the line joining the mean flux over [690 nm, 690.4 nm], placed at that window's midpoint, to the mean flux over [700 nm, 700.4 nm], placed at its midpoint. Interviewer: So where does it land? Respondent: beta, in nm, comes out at 693.627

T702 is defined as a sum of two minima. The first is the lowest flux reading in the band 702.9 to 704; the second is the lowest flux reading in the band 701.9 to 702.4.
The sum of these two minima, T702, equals 15.9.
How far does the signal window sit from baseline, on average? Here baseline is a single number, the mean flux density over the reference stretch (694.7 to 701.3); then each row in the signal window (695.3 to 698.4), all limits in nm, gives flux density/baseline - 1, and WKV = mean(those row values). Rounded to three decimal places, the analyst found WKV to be -0.010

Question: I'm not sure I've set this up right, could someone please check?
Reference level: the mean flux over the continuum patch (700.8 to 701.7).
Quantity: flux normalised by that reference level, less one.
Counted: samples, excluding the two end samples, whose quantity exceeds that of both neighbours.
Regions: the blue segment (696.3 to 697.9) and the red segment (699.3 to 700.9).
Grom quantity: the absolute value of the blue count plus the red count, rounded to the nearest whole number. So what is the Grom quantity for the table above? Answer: 3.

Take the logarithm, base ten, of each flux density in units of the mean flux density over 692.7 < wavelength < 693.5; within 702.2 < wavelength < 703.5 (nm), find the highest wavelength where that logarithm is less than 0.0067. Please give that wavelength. 702.953 nm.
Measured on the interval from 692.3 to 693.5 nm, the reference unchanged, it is 693.468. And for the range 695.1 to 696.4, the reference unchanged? 696.348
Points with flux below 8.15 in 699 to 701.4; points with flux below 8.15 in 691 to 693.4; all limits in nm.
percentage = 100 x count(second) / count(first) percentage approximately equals 171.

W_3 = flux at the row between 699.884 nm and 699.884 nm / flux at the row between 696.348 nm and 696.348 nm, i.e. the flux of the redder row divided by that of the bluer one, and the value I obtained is 1.047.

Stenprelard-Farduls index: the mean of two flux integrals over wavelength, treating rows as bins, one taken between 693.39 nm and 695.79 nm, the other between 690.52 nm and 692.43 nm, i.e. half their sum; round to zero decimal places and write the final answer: 17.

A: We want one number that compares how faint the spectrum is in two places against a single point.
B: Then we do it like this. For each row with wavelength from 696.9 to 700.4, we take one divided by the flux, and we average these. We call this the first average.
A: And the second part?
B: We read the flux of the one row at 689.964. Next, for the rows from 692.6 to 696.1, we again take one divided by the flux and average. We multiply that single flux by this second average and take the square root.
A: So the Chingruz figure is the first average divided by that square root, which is 0.122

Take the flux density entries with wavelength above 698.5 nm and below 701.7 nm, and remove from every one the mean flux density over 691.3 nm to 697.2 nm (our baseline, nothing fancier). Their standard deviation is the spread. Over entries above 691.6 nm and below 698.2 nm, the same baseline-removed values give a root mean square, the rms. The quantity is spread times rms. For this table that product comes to 0.021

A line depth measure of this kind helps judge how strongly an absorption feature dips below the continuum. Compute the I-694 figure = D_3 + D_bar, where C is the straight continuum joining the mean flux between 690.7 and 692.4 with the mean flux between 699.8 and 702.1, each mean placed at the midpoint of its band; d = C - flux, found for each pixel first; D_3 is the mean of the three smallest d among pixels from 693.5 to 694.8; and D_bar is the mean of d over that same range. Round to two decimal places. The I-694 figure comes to -0.16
